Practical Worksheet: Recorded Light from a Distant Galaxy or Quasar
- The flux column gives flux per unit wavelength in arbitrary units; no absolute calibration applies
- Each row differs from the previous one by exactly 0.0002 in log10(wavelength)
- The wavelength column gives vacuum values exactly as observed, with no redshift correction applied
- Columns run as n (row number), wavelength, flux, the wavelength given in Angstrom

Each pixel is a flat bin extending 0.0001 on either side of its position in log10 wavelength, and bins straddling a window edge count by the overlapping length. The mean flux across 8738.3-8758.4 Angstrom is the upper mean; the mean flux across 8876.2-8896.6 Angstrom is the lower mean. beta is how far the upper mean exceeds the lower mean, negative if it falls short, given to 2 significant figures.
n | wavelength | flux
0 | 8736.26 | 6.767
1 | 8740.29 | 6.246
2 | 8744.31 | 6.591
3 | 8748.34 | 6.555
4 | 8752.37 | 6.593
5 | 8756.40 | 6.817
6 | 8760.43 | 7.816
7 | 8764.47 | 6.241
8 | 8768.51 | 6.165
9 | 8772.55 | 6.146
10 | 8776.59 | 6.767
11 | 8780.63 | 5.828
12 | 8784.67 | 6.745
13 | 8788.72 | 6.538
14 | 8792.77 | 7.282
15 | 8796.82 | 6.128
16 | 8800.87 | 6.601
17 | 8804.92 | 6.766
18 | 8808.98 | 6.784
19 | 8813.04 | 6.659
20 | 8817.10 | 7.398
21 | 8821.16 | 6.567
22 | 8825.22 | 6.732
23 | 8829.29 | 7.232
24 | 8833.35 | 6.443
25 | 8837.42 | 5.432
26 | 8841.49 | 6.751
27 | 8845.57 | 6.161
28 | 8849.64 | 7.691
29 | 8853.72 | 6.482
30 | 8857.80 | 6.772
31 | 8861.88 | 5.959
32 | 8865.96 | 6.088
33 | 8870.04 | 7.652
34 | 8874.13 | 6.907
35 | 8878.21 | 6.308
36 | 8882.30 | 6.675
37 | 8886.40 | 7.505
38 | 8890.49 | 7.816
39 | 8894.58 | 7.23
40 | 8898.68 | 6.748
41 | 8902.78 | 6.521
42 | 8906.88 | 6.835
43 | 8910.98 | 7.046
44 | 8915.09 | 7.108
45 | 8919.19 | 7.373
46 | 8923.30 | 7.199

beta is -0.55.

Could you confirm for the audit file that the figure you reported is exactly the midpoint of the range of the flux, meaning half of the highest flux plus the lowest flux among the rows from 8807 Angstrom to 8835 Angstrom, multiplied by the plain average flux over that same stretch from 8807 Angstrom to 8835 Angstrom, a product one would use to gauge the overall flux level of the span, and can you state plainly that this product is 47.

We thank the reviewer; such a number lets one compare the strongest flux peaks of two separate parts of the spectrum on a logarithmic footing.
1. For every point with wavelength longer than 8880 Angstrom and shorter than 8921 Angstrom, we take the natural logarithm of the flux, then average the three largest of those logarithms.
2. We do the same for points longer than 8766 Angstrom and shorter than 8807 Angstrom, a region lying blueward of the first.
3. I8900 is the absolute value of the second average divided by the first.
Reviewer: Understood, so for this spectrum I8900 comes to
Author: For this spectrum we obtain 0.957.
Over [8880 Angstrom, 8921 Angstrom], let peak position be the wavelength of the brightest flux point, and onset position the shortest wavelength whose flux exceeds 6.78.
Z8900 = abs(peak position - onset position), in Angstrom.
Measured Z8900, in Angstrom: 4.1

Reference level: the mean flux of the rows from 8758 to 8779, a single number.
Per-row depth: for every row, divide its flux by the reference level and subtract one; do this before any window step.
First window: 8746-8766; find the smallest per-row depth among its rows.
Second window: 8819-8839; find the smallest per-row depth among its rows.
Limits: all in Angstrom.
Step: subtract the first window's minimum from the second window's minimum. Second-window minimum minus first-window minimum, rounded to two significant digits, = -0.12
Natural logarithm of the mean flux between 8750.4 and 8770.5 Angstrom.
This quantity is 1.91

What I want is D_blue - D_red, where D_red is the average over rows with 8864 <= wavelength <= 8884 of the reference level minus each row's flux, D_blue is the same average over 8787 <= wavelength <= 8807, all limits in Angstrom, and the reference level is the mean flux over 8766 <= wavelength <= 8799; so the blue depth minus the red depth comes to 0.06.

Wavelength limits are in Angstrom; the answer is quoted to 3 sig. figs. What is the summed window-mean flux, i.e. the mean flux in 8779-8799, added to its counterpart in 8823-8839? 13.0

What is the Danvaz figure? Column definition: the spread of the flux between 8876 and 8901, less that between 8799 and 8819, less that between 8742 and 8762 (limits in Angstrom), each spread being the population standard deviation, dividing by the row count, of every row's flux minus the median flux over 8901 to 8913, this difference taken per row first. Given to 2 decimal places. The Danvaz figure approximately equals -0.25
